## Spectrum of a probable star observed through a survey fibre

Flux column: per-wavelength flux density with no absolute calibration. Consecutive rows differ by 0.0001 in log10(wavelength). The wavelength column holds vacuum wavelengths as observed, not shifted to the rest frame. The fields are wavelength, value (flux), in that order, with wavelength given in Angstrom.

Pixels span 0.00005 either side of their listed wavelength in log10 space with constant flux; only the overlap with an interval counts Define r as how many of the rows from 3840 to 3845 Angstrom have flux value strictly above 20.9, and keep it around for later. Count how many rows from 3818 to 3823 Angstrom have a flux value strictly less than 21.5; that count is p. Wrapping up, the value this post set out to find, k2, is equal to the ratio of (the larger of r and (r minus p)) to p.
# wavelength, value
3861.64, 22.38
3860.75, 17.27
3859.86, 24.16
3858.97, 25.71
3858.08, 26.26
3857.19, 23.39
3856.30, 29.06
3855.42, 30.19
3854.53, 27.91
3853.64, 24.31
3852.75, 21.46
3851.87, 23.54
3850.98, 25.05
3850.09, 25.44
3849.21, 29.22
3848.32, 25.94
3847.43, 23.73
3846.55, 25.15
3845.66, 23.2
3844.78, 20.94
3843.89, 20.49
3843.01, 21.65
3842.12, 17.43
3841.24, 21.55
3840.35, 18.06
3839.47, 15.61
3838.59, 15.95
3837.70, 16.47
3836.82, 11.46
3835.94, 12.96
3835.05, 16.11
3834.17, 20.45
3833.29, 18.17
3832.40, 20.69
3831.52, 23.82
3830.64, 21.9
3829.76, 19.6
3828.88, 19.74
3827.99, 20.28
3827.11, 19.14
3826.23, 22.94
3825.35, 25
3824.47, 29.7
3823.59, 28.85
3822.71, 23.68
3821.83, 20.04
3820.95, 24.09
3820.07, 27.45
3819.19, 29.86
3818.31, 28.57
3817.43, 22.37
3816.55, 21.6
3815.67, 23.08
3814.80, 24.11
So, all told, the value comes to 3.0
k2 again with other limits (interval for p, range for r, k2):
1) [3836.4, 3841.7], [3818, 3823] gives 1.0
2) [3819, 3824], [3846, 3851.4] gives 6.0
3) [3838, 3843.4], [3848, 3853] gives 1.5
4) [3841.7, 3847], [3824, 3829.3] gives 1.0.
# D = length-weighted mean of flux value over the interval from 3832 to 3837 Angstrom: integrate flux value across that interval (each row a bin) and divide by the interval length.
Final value 17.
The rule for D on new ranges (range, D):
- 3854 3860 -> 27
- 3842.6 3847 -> 22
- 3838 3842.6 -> 18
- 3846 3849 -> 25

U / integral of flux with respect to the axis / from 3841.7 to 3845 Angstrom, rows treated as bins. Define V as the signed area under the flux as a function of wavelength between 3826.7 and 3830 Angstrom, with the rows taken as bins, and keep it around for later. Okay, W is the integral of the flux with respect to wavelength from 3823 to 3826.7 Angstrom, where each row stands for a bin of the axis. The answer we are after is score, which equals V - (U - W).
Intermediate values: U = 66.2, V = 65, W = 98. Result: 97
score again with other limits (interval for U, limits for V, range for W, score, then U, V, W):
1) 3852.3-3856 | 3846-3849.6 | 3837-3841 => 62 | 96.7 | 93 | 66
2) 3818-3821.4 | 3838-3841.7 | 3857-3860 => 48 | 93.2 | 66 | 75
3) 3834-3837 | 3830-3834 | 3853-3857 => 148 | 45.3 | 84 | 109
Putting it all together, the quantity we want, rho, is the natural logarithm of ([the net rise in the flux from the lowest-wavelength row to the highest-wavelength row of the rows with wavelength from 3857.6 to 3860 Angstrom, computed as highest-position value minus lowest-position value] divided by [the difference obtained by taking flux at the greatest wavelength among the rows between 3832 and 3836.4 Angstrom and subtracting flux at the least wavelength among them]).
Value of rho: -1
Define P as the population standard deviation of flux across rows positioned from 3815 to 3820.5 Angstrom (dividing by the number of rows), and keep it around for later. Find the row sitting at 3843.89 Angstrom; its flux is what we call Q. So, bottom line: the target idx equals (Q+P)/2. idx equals 11.9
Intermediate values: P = 3.24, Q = 20.49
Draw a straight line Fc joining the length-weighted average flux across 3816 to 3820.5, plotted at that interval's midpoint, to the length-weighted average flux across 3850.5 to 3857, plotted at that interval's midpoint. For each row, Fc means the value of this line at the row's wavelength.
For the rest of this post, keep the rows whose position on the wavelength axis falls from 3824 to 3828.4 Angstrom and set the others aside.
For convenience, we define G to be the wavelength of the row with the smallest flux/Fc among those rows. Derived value 3827.11 Angstrom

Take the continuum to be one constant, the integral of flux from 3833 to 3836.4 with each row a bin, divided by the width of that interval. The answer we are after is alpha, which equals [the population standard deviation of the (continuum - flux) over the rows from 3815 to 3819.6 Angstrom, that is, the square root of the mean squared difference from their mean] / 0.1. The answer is 34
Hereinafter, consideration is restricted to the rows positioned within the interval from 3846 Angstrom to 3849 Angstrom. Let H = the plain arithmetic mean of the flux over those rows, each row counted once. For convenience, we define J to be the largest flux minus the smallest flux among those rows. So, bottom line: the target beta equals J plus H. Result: 27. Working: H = 24.9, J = 2.2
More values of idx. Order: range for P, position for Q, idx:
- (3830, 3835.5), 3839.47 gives 9.0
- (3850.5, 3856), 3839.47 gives 9.2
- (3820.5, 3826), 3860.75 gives 10.3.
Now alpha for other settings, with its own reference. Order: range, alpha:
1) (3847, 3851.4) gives 18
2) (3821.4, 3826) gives 35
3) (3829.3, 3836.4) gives 32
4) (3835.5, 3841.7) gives 31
